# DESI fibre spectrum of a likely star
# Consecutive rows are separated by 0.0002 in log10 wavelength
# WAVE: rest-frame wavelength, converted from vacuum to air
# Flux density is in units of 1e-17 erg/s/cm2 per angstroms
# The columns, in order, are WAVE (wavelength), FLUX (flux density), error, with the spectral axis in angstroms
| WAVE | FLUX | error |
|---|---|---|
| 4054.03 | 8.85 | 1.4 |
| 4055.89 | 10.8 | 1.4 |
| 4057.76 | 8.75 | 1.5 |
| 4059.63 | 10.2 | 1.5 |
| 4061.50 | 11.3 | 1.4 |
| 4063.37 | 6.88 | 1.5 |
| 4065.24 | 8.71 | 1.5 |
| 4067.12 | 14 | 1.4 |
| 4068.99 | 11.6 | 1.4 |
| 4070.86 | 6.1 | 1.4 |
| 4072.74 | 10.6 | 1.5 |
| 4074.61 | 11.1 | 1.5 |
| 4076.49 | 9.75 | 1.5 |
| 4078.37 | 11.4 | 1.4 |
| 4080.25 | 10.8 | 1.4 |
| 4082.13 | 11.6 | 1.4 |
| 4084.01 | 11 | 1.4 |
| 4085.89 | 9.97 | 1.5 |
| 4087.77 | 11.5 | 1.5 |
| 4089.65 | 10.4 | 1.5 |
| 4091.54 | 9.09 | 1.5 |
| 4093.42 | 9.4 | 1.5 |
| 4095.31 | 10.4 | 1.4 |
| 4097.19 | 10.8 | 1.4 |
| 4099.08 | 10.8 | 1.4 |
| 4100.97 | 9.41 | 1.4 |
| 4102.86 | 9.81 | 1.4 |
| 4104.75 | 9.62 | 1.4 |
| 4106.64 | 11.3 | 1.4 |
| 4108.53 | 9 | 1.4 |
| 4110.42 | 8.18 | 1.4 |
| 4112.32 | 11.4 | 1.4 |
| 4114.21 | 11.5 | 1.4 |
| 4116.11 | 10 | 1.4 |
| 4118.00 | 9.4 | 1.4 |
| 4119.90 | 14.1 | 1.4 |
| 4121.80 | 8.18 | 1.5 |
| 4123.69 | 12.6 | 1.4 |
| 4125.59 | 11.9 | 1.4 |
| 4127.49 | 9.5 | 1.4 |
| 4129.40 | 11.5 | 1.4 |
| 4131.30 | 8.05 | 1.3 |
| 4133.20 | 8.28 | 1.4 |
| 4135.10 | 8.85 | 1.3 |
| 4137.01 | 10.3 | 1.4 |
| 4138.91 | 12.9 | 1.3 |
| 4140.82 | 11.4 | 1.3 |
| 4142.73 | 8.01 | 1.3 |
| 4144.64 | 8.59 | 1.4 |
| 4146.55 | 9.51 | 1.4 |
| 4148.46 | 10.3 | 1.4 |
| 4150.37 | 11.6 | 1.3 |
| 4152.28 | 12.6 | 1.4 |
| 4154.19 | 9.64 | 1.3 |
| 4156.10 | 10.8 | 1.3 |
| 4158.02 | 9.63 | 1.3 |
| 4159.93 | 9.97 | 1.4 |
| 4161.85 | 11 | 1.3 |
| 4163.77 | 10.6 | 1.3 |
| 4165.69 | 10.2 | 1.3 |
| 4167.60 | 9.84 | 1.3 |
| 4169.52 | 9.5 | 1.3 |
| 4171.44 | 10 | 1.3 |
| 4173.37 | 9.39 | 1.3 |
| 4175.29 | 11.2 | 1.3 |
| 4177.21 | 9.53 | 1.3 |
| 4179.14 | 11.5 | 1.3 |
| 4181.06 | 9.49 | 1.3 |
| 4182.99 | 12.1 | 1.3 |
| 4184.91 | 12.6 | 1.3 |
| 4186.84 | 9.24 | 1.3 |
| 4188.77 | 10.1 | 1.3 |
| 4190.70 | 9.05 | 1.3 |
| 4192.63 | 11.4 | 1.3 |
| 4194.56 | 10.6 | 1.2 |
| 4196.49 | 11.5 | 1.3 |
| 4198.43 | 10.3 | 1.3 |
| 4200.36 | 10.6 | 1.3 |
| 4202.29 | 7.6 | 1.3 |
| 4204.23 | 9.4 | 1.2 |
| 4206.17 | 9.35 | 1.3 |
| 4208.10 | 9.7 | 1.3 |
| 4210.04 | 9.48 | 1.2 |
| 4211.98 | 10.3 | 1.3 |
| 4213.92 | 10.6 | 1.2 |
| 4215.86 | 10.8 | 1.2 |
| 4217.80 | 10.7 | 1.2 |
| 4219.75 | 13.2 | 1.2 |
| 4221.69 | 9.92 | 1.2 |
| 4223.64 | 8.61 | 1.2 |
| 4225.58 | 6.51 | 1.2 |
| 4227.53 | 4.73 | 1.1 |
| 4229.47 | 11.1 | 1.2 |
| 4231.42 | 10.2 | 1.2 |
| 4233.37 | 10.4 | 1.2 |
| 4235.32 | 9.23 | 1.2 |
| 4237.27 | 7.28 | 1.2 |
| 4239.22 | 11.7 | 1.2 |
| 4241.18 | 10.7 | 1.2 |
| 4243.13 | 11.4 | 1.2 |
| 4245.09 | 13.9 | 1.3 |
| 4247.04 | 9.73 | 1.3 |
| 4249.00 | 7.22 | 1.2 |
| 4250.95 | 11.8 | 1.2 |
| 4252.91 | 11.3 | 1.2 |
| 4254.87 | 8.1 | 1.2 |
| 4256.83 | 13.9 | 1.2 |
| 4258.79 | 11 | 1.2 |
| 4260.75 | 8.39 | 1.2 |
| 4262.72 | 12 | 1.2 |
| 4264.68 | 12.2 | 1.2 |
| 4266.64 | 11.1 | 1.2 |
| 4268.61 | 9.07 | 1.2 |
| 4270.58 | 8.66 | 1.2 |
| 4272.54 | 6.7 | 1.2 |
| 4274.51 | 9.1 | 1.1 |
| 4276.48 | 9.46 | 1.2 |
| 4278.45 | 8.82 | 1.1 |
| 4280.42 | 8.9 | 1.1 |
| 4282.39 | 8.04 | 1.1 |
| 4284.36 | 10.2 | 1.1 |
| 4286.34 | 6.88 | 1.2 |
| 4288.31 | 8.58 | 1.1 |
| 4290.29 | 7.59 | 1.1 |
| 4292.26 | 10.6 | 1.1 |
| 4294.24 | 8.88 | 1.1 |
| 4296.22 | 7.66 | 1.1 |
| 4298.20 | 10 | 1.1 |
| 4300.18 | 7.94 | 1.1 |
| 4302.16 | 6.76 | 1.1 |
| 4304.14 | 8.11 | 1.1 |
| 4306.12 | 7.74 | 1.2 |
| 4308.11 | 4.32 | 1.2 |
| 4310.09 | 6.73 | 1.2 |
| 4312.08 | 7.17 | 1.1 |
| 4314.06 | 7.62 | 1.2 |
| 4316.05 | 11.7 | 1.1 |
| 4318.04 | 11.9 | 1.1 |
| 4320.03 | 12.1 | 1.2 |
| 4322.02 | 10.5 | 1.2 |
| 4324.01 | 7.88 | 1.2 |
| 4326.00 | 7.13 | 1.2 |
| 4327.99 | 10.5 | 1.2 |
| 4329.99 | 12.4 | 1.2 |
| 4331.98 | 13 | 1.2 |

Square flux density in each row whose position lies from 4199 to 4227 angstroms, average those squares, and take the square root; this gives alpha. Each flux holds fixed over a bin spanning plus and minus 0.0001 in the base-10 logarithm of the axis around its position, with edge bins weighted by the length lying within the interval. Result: 9.9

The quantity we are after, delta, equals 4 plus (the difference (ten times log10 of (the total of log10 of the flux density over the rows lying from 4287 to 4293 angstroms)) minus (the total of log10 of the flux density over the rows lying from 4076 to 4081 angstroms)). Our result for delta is 5.45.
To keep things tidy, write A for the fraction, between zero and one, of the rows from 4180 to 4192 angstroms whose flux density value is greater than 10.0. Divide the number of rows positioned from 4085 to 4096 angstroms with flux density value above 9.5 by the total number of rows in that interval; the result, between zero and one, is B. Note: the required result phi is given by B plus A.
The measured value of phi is 1.17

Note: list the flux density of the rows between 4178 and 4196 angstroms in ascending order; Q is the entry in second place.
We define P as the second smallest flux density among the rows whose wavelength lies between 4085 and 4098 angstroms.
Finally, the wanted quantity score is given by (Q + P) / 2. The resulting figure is 9.32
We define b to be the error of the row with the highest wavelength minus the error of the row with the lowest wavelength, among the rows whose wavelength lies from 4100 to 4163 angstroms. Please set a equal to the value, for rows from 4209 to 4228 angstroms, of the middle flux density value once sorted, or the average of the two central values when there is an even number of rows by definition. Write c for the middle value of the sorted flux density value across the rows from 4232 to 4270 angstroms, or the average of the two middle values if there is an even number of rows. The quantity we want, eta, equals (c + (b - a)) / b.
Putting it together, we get -7.9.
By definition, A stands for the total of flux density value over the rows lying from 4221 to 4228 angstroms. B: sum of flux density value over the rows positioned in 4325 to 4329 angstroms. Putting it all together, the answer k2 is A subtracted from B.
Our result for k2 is -12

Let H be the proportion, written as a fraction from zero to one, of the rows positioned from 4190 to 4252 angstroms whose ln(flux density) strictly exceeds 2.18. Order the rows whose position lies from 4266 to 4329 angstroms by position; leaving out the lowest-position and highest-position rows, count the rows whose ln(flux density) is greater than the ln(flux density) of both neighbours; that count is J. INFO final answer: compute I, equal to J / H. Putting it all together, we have 9.8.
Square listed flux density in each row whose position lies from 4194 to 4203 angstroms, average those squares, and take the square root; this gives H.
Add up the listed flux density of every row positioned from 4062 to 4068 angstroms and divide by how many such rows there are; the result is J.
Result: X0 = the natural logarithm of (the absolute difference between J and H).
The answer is -1.1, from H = 10.2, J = 9.9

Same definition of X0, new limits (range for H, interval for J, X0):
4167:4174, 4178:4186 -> 0.6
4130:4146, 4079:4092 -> -0.1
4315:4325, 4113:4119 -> -0.5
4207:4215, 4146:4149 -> -2.1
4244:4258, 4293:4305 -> 1.1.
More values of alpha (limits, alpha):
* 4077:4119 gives 10.4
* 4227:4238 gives 9.1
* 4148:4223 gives 10.5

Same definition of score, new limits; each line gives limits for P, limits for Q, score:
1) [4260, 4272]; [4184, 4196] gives 8.95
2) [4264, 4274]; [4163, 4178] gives 9.08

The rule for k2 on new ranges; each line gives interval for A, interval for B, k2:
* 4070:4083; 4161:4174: -1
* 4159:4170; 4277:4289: -10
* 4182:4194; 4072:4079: -22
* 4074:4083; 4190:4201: 9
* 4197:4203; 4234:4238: -12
